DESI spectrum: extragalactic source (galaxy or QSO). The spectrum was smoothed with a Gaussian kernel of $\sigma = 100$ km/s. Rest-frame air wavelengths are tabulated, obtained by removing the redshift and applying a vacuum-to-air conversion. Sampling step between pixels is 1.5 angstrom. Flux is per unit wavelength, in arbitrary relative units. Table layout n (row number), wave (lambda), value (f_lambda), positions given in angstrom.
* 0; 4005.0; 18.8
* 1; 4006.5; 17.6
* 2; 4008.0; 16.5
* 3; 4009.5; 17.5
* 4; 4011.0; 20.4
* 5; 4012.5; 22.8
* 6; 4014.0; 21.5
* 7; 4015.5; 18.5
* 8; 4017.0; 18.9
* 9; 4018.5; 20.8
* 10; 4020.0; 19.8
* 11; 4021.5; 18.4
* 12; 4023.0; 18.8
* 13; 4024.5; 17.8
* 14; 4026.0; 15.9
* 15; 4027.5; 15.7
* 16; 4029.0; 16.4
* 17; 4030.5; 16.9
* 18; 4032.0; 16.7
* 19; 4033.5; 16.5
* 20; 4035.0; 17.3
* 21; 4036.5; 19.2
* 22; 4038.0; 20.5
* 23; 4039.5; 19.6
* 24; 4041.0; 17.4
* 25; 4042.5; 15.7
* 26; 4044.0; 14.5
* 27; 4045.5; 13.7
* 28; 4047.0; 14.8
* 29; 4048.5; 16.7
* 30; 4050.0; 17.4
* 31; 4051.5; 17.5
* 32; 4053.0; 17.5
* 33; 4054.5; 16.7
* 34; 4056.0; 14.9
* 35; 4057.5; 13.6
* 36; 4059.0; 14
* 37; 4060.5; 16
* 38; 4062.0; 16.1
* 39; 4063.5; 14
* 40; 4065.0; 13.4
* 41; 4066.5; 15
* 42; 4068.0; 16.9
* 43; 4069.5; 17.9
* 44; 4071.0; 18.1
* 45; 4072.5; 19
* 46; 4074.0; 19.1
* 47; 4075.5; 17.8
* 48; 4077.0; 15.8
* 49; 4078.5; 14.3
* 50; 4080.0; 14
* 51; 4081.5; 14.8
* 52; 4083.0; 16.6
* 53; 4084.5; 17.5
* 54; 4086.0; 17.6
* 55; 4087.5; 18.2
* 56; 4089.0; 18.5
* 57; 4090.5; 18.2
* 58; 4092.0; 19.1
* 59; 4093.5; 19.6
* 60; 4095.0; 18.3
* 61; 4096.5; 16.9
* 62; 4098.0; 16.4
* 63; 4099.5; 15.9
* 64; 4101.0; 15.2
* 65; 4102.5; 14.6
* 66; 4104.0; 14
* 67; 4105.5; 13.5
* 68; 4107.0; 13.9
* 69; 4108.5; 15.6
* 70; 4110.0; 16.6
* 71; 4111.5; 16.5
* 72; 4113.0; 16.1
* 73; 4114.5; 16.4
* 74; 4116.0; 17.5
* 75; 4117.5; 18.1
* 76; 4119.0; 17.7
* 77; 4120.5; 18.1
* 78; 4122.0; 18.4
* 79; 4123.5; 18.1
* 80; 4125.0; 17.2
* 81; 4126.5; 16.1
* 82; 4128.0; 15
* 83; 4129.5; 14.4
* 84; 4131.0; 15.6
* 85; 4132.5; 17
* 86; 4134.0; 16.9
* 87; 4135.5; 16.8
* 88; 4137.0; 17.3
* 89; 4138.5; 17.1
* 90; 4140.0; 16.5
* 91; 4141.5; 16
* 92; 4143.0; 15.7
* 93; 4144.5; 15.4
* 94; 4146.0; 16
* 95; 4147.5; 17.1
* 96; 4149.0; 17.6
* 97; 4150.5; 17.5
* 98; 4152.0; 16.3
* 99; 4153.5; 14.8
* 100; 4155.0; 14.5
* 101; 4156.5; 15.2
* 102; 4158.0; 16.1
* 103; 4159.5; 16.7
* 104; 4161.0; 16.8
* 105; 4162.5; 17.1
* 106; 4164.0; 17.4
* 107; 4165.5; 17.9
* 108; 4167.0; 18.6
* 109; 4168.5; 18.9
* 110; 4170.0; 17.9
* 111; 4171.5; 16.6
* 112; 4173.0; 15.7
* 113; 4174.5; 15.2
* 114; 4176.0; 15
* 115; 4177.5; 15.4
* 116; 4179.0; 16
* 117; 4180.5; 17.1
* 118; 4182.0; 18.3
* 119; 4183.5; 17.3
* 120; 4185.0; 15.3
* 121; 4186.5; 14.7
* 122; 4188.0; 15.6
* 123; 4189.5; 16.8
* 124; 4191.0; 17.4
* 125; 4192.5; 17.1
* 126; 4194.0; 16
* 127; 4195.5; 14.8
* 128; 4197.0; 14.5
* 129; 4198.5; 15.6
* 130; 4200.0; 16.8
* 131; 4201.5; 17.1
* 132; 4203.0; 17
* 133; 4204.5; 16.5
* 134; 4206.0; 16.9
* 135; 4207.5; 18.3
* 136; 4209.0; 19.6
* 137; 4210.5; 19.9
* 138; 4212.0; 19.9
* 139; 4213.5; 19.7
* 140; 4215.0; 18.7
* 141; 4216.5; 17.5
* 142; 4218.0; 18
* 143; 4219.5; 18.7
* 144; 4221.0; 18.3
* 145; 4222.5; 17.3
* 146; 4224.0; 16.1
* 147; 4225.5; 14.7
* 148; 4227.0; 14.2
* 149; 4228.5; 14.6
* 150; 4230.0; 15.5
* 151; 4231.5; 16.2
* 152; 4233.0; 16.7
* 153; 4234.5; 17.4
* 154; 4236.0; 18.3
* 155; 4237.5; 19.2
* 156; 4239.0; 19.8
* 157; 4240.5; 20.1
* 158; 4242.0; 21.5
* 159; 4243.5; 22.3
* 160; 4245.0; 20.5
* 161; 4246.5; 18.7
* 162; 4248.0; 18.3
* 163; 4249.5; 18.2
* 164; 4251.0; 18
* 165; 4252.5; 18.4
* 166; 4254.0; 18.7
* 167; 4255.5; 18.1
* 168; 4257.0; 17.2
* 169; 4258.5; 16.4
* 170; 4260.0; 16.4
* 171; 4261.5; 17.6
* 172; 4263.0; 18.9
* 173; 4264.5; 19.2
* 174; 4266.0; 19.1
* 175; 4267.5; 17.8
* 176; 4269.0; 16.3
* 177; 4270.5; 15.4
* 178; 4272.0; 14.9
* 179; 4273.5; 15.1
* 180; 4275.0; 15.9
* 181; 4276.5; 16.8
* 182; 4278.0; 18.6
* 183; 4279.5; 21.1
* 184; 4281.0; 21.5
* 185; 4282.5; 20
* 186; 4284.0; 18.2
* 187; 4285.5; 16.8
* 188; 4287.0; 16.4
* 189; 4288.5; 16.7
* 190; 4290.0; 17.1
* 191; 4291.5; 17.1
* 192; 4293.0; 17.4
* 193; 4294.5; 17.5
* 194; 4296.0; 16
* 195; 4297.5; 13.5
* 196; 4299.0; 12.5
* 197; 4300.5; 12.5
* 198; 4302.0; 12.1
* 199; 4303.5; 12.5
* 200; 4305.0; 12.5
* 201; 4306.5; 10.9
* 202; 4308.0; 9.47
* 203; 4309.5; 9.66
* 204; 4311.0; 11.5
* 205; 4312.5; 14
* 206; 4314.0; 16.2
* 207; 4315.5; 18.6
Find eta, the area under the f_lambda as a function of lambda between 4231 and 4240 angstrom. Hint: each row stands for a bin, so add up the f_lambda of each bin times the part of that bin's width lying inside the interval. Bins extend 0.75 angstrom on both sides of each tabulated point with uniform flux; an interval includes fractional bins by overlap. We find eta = 162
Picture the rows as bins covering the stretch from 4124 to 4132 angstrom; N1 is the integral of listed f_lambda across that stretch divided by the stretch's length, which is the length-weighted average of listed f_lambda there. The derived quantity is 15.8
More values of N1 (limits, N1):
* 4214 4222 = 18.3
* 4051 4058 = 16.1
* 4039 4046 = 16.1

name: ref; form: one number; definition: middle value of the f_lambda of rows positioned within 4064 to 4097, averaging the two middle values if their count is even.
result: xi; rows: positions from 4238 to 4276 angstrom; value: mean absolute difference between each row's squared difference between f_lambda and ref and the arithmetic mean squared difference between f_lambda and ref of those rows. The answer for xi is 3.5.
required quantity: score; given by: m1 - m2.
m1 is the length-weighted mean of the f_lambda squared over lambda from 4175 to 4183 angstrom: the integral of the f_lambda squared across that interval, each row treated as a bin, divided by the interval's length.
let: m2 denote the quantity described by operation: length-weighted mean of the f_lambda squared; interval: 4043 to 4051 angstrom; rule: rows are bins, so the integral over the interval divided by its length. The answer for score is 27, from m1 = 269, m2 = 242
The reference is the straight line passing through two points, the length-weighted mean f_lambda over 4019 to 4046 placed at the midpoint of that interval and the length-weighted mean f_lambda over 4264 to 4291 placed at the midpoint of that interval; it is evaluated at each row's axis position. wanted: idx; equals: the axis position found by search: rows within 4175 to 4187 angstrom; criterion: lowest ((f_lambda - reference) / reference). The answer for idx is 4186.5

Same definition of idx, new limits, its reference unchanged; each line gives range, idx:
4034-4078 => 4065.0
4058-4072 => 4065.0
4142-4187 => 4155.0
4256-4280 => 4272.0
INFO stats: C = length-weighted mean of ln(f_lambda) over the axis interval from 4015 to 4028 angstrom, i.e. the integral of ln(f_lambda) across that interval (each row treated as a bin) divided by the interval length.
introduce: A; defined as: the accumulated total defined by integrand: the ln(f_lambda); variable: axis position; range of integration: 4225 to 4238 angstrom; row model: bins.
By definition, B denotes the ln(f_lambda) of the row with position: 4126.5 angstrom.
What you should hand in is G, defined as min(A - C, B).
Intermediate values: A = 36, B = 2.78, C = 2.91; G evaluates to 2.78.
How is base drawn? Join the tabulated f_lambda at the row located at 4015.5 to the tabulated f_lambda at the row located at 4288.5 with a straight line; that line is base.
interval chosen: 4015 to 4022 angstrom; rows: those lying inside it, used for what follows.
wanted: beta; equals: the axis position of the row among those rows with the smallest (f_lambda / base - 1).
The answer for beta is 4021.5 angstrom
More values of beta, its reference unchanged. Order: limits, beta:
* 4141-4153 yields 4144.5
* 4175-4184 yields 4176.0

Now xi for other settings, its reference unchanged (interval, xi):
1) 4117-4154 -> 2.3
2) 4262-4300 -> 4.7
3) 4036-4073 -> 5.1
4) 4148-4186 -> 2.6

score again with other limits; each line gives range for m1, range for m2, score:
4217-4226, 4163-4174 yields -8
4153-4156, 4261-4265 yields -130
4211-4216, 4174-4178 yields 145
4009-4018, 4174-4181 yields 157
